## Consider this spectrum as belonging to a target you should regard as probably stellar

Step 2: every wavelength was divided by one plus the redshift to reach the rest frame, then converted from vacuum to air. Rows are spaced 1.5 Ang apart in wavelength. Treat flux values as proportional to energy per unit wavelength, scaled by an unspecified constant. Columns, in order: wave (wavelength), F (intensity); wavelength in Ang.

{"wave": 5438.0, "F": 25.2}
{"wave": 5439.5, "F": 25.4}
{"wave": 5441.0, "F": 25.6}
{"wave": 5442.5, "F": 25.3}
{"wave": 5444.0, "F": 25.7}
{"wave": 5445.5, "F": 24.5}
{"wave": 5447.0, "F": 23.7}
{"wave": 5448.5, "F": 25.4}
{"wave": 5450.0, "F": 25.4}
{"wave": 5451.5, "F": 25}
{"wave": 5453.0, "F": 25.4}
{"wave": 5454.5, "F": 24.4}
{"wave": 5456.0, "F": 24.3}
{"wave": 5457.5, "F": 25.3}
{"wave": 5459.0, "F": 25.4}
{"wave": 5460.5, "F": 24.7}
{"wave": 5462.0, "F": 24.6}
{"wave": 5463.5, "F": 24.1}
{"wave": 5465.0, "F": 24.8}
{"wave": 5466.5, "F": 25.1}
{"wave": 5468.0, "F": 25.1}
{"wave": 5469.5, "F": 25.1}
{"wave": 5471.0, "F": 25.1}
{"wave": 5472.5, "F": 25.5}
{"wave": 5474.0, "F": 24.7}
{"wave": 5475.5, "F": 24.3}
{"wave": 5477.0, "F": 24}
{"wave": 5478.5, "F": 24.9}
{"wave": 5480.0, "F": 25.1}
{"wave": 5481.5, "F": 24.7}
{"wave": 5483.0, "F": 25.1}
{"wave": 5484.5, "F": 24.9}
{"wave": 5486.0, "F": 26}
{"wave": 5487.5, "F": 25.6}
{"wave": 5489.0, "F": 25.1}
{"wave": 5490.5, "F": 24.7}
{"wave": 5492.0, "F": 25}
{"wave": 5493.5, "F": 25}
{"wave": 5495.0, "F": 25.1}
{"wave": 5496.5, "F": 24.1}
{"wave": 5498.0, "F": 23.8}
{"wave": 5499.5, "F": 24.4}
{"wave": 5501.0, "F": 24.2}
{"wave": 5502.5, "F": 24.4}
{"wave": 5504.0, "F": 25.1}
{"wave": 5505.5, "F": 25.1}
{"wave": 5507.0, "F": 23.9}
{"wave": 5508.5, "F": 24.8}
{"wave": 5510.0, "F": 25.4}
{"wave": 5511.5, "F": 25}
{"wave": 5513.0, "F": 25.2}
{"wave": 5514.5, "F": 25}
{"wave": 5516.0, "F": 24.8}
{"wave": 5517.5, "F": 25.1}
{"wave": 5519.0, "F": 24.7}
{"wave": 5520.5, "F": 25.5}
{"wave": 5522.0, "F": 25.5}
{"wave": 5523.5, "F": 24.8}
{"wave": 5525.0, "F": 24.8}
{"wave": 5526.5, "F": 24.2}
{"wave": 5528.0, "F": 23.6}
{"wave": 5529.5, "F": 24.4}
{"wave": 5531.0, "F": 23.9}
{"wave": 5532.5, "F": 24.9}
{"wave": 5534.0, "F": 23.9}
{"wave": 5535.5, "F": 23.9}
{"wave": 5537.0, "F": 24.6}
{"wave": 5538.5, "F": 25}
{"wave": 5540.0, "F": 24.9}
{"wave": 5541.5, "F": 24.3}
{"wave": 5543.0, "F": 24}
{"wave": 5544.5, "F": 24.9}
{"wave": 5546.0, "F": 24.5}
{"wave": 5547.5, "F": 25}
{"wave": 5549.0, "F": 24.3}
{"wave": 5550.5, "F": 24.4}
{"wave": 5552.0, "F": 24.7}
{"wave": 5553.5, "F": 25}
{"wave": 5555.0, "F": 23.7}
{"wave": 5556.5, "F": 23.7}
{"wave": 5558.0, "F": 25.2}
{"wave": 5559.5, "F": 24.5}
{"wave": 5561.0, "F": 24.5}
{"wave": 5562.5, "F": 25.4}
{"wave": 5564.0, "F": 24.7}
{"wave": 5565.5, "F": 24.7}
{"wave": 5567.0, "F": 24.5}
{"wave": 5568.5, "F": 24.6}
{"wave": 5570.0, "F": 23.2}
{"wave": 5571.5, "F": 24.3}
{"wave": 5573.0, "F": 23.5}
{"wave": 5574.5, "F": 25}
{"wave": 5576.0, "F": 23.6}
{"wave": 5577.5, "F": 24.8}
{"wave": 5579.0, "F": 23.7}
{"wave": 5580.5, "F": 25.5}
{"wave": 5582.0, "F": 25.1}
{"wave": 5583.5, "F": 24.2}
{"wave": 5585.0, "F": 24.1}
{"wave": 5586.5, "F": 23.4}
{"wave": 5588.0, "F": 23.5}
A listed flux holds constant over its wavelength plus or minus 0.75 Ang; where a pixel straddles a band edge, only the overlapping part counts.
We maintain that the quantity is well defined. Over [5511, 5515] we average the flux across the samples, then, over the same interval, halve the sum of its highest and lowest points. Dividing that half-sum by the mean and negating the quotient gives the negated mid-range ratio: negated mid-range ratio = -1.001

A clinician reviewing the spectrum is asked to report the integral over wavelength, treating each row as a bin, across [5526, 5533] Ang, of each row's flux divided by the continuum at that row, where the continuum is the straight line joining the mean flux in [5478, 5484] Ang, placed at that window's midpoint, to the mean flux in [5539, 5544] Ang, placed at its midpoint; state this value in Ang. 7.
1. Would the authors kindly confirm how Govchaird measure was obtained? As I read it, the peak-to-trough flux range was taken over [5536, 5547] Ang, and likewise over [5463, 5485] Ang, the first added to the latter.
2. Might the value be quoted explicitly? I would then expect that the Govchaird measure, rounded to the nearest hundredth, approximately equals 2.50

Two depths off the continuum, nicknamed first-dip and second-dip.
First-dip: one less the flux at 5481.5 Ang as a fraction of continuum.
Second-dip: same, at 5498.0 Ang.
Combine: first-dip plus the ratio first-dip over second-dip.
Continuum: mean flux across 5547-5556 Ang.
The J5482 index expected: -0.3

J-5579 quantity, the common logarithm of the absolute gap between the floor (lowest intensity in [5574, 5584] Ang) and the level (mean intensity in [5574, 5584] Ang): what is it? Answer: -0.02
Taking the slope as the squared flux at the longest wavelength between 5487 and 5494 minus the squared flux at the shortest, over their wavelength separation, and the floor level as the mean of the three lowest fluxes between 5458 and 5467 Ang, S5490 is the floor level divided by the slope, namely -4.8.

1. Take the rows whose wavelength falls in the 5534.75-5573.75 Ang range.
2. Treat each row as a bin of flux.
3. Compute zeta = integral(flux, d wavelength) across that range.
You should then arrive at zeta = 954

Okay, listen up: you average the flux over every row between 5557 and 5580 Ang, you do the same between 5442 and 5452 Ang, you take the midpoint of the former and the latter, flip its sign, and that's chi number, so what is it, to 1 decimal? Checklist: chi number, -24.7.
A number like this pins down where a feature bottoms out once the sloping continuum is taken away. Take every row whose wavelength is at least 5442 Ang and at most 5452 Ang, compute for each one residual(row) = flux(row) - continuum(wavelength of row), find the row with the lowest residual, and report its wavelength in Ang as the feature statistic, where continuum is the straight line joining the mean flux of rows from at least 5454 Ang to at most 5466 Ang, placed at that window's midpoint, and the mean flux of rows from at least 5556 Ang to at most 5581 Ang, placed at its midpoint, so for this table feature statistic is 5447.0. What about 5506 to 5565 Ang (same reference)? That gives 5528.0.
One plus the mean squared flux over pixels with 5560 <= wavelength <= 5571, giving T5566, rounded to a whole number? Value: 602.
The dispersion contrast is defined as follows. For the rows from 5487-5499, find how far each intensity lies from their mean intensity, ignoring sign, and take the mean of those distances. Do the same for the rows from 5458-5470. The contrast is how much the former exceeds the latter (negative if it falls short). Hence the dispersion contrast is 0.14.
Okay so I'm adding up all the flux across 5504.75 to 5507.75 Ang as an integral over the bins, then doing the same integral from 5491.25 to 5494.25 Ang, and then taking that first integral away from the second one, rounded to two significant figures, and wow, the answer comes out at 1.5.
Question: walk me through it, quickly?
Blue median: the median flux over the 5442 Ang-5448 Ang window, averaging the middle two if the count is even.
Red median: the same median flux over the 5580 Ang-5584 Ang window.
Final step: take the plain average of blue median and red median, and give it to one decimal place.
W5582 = 25.0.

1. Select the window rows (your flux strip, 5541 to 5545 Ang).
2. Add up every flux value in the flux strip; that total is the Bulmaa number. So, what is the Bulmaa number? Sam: 73.2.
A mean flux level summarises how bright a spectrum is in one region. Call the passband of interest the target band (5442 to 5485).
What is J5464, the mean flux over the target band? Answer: 24.9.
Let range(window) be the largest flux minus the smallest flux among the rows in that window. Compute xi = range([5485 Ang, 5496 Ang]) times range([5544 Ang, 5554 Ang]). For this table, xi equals 0.91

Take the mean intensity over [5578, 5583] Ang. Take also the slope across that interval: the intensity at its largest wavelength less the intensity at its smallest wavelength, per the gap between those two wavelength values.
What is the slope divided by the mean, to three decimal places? 0.019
